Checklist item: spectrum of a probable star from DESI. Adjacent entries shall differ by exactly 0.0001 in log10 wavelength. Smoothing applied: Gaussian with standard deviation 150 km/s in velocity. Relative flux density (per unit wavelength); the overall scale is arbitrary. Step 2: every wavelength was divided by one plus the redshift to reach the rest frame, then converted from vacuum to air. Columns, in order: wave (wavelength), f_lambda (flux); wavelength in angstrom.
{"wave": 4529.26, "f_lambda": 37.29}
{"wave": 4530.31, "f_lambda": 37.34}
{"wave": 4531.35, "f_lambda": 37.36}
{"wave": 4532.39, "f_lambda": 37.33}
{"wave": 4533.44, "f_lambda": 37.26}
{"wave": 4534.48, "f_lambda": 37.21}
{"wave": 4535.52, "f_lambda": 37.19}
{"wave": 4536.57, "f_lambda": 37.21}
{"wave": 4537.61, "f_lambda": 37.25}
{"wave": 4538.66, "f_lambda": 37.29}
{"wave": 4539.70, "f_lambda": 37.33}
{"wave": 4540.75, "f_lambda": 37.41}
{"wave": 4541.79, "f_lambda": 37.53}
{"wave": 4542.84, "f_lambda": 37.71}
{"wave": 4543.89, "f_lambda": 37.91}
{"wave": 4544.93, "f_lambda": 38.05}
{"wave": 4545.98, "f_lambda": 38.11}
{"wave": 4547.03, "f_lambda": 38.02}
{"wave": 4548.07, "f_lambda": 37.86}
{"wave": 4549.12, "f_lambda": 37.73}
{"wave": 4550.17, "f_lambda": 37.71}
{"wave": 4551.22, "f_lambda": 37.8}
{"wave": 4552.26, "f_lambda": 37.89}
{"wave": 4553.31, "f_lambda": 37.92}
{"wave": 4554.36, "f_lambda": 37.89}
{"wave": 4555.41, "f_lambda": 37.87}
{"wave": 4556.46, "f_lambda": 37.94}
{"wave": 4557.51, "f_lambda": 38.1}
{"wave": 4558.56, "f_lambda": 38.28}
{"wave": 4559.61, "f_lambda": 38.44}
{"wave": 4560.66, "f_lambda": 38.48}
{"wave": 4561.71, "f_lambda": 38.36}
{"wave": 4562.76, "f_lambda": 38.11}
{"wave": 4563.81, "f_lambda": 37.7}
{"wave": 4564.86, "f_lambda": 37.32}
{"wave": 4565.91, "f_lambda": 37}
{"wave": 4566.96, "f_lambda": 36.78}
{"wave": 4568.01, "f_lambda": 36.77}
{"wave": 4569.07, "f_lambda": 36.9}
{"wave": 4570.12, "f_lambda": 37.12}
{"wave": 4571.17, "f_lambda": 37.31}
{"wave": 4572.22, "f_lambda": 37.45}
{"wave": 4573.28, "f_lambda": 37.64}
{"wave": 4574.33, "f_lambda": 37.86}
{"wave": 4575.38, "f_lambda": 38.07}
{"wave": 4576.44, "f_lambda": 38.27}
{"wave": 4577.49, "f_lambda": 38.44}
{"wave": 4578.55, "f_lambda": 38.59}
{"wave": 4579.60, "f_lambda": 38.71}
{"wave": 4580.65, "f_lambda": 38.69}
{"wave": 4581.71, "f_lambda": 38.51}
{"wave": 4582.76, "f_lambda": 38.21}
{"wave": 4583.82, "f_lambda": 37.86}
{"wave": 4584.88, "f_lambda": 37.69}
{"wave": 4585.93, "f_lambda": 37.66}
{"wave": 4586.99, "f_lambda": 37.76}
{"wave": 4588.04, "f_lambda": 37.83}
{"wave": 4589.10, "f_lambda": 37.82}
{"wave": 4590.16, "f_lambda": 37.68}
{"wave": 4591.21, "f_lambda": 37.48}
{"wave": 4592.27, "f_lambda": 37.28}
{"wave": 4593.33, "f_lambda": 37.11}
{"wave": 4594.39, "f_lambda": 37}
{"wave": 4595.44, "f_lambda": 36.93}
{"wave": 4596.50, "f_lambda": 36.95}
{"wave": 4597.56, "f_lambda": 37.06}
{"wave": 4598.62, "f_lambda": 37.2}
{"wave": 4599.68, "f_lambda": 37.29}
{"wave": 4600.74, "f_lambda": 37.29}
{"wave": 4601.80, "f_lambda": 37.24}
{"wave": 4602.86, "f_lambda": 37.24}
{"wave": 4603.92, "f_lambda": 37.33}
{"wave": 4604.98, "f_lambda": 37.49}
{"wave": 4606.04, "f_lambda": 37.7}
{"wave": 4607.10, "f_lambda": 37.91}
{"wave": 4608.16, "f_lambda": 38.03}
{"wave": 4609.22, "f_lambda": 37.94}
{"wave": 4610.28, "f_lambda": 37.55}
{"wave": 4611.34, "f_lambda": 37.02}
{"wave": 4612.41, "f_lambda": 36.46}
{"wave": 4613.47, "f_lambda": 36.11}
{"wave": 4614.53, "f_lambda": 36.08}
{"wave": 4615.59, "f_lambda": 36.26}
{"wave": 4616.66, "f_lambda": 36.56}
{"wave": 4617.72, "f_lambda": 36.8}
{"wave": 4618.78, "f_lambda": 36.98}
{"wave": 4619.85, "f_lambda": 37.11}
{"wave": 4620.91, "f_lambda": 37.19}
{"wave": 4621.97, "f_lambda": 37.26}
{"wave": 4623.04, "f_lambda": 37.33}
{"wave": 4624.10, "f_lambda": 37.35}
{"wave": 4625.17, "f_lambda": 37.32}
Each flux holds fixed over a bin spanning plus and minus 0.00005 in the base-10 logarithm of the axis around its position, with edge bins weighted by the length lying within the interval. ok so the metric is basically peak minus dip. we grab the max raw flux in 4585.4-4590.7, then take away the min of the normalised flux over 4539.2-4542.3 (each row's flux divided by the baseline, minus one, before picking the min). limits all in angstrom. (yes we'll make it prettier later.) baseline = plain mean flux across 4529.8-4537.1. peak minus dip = 37.8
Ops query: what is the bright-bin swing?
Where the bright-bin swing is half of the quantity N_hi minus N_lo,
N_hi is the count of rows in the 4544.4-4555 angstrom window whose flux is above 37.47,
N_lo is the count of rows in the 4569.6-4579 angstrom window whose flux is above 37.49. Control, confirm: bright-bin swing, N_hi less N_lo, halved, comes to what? 2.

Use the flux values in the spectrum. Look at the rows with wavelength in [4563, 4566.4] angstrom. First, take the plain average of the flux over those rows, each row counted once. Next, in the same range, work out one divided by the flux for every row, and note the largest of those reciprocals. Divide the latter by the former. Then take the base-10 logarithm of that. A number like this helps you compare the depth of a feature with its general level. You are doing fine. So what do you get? -3.14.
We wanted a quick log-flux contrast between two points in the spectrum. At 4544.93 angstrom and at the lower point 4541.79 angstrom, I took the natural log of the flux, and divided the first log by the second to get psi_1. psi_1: 1.00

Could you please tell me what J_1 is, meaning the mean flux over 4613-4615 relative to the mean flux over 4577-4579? 0.94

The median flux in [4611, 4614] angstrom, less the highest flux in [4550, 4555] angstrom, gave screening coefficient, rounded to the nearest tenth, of -1.5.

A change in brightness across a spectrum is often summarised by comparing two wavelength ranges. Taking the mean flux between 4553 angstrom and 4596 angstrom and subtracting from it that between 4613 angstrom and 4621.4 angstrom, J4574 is 1.1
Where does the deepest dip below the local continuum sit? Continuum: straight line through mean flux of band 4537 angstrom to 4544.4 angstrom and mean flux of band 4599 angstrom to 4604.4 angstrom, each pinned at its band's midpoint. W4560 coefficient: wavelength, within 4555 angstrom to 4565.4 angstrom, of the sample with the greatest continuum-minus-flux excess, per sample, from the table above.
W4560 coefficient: 4564.86 angstrom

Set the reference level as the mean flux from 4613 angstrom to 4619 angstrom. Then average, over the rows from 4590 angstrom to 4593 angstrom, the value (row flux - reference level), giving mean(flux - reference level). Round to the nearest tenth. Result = 1.0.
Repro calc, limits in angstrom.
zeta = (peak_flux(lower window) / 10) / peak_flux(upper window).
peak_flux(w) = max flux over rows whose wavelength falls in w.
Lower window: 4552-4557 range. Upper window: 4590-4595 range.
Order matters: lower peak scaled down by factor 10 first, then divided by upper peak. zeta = 0.101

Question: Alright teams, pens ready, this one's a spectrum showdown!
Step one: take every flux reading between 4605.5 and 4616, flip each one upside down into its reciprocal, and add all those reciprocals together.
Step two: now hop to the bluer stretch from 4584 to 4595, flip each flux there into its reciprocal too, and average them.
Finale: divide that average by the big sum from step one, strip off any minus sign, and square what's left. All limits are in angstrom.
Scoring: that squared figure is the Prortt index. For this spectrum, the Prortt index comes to 0.0098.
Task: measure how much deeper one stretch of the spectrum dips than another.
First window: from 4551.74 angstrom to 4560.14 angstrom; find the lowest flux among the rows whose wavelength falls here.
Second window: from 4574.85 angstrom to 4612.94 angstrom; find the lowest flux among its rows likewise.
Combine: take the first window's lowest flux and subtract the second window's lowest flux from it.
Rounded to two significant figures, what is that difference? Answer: 1.4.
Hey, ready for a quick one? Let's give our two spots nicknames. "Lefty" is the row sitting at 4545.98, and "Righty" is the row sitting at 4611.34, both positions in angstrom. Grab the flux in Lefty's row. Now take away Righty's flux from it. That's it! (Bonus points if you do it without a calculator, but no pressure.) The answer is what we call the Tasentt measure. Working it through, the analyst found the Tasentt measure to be 1.1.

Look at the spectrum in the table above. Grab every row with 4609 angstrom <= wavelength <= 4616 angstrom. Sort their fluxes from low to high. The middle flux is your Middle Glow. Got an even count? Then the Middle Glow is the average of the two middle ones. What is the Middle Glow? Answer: 36.5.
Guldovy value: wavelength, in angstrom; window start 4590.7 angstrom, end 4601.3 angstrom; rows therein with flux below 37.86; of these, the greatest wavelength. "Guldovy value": 4600.74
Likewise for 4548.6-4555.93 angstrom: 4551.22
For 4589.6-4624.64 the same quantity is 4624.10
